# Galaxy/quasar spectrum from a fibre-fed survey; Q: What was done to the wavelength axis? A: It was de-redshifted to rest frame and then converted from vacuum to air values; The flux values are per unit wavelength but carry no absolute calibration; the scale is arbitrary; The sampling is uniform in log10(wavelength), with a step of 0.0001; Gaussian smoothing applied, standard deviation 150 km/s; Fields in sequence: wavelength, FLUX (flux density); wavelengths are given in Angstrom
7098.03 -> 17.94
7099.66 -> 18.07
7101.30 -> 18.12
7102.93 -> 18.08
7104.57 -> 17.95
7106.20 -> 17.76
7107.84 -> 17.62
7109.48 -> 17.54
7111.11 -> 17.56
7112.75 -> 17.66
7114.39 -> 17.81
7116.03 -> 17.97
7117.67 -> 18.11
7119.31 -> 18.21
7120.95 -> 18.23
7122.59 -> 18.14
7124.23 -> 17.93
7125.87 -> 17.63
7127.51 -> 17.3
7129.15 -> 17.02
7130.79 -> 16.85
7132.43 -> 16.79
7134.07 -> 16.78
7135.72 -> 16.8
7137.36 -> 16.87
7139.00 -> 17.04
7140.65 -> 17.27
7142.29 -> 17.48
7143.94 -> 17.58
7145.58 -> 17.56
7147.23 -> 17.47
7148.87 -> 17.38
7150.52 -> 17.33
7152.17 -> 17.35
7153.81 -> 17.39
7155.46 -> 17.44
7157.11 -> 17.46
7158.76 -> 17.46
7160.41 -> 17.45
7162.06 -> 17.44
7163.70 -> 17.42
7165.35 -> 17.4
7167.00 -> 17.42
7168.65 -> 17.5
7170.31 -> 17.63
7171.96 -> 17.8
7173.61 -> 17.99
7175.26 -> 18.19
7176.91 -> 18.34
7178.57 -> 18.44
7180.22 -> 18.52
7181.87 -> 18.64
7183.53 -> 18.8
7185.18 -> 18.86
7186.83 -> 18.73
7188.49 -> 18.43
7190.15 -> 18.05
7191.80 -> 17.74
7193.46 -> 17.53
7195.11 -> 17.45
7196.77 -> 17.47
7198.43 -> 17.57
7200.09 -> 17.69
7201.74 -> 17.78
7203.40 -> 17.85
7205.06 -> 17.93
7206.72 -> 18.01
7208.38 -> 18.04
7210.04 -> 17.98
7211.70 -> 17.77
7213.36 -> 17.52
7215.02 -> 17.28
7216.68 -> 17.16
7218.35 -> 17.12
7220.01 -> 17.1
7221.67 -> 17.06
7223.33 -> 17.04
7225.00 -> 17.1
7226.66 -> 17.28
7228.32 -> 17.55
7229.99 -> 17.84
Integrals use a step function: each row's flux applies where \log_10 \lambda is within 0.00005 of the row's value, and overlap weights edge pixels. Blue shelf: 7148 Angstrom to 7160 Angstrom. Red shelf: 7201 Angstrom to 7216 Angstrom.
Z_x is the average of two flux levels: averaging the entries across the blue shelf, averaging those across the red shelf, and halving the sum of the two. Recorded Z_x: 17.6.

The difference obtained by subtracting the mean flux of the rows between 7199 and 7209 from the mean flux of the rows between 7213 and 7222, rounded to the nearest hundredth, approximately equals -0.68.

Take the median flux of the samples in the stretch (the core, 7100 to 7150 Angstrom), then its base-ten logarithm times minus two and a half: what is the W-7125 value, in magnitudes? -3.11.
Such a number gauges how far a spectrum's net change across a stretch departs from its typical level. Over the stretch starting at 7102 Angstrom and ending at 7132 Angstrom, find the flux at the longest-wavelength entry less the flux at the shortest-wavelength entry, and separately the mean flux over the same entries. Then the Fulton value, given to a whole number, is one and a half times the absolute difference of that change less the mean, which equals 28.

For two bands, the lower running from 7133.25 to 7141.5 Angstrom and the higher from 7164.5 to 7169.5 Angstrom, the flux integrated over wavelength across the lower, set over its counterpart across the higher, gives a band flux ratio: 1.6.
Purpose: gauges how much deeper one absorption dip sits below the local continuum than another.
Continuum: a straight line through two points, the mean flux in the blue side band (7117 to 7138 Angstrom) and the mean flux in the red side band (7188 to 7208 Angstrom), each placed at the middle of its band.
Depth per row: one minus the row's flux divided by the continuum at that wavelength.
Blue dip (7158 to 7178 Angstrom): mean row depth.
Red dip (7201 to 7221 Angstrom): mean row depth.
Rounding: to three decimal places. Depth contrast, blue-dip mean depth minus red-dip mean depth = -0.015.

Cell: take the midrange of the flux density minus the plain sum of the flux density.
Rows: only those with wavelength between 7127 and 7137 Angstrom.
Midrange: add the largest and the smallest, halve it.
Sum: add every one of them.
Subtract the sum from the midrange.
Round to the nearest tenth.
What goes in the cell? -84.5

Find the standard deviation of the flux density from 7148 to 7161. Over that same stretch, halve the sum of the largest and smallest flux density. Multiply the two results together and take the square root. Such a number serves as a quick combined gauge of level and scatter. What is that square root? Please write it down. 0.9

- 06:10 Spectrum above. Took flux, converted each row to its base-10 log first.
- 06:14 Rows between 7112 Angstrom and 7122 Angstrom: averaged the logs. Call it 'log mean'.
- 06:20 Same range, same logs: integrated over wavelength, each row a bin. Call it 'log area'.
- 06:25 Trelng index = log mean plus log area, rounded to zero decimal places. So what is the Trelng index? 14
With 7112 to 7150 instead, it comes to 48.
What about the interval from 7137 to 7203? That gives 84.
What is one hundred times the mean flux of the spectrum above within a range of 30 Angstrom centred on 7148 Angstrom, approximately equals 1731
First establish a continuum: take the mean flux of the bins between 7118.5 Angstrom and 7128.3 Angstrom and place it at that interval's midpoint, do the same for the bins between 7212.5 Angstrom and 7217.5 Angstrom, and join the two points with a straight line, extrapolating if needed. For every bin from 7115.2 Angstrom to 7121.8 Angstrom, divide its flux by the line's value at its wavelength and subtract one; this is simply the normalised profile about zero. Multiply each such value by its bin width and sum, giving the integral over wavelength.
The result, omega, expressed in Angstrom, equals 0.07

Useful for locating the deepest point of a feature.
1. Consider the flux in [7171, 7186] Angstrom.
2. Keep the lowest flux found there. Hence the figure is 17.8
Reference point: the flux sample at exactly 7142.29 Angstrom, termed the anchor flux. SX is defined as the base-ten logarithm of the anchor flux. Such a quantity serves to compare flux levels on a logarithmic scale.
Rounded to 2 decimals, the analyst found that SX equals 1.24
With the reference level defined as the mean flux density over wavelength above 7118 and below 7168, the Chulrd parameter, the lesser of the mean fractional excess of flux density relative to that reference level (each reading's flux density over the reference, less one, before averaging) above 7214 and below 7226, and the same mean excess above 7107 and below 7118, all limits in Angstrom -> -0.016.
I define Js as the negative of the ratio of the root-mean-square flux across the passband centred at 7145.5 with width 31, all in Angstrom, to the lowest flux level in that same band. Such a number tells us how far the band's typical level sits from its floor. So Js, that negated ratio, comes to -1.03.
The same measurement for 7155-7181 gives -1.02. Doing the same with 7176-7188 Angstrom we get -1.02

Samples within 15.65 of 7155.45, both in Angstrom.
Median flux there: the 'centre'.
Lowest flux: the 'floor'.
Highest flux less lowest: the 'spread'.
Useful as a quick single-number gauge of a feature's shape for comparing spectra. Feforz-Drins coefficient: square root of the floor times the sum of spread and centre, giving 17.5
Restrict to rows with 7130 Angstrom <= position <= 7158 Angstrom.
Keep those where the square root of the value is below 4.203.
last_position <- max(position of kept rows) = 7157.11 Angstrom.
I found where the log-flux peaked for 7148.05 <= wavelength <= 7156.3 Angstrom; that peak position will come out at 7155.46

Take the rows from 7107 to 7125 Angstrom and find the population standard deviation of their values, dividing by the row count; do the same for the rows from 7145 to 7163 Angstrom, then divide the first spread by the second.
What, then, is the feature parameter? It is 4.1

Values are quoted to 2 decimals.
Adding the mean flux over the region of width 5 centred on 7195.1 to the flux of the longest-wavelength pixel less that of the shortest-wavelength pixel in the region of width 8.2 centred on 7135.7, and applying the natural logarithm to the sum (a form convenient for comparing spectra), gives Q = 2.88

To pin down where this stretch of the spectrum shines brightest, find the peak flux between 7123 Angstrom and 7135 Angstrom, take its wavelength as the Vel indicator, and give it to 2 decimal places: 7124.23 Angstrom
